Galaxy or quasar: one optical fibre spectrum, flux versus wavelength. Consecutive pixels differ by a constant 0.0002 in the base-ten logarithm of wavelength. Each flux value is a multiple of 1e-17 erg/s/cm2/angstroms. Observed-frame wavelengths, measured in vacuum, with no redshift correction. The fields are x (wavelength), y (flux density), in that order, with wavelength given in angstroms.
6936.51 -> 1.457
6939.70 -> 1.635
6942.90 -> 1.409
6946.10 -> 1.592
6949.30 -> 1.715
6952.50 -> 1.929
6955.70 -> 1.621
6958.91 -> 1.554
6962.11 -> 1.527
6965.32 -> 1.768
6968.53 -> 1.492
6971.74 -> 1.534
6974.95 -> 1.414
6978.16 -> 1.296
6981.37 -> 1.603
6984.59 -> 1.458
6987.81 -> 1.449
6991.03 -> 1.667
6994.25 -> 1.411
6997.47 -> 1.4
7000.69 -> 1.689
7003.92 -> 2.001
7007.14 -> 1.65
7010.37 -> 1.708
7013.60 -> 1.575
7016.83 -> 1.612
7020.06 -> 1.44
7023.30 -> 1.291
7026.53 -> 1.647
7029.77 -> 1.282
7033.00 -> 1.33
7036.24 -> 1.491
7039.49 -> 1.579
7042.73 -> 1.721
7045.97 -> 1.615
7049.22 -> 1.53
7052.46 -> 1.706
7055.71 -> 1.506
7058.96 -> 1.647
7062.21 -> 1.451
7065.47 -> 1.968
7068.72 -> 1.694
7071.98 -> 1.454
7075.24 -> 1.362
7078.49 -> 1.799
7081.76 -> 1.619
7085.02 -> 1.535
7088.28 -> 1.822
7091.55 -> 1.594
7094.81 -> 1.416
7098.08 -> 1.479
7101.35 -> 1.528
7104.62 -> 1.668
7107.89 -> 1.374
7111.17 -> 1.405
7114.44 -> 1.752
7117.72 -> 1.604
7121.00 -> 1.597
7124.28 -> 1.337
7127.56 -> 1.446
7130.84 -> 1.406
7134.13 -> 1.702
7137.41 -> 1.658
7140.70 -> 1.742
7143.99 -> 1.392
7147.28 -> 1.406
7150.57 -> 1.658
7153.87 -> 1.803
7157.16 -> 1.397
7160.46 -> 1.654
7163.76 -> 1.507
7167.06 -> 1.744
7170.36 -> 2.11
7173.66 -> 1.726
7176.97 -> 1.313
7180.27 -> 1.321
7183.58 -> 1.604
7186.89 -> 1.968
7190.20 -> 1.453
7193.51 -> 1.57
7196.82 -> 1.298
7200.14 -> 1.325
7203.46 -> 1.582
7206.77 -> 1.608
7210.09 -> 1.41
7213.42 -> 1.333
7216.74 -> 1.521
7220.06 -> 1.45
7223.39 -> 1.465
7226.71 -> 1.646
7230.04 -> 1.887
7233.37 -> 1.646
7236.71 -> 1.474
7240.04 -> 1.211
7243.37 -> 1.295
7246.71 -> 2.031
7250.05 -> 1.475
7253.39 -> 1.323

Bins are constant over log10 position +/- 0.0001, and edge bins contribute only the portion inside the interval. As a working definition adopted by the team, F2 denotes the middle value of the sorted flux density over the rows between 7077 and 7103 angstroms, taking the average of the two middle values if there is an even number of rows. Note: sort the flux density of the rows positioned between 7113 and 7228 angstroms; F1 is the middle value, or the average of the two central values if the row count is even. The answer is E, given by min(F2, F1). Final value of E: 1.56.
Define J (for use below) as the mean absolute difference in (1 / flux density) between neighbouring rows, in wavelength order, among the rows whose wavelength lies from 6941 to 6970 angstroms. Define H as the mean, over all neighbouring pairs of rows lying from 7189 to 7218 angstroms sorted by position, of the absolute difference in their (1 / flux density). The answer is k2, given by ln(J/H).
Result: -0.06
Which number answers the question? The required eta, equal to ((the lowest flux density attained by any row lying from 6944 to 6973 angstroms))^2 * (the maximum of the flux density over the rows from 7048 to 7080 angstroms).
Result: 4.38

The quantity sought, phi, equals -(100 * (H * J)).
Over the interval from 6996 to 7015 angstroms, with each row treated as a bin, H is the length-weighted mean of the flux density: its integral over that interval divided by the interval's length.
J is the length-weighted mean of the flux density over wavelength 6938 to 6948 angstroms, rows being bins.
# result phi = -259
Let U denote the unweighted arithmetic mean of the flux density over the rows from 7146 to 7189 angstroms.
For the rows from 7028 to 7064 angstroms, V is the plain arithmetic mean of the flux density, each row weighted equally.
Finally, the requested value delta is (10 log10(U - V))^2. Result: 101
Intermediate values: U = 1.63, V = 1.53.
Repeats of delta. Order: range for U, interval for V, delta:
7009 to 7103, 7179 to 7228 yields 146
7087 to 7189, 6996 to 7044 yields 263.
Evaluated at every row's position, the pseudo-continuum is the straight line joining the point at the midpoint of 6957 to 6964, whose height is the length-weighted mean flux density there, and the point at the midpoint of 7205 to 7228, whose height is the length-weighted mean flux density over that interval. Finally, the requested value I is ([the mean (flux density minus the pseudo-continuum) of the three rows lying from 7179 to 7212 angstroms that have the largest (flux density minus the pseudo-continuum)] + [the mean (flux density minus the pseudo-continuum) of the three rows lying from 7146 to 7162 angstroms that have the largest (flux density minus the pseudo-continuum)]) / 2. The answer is 0.216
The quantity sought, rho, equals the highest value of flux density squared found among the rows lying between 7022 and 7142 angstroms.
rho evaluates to 3.87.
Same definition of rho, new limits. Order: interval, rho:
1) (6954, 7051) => 4.00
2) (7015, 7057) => 2.96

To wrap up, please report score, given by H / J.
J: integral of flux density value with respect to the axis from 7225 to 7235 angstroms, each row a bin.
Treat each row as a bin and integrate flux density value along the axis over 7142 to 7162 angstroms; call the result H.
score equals 1.8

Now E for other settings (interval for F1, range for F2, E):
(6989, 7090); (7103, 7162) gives 1.60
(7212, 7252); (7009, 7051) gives 1.47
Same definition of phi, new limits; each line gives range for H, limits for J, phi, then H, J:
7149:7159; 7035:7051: -258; 1.62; 1.59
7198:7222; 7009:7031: -220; 1.46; 1.51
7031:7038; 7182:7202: -216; 1.41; 1.54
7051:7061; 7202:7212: -246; 1.61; 1.53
